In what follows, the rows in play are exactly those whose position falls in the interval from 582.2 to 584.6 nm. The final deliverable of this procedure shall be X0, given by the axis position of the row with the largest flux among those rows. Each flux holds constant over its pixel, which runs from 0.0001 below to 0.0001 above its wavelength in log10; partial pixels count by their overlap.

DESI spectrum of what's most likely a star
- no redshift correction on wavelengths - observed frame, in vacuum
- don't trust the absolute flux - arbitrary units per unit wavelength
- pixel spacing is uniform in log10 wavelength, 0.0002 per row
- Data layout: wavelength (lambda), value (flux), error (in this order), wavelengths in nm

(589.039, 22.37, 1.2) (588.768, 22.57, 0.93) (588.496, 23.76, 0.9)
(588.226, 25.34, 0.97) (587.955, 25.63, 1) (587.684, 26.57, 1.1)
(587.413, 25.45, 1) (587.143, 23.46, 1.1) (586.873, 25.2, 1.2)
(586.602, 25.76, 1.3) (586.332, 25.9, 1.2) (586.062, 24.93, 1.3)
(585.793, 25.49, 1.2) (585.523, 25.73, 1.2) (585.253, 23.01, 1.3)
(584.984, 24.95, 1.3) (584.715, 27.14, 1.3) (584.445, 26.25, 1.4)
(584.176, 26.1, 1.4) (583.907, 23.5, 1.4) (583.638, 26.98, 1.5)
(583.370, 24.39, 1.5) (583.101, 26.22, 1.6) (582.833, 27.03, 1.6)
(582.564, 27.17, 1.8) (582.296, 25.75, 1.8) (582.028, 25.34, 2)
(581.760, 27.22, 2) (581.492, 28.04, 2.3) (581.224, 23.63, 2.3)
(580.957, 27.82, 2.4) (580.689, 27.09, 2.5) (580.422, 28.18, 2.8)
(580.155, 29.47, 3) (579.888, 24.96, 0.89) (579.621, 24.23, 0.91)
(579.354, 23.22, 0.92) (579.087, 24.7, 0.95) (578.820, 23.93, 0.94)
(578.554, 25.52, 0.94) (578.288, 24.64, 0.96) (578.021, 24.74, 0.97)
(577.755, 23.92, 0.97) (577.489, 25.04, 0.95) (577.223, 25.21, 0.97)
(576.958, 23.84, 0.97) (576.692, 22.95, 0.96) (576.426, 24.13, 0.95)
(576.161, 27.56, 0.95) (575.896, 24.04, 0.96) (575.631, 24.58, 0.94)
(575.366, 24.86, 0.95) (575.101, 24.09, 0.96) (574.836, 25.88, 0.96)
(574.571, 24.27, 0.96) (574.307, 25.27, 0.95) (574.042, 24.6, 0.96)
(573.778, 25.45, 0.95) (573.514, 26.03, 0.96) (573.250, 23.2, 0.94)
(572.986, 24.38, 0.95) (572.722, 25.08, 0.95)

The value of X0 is 582.564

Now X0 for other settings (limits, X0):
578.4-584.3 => 580.155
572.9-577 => 576.161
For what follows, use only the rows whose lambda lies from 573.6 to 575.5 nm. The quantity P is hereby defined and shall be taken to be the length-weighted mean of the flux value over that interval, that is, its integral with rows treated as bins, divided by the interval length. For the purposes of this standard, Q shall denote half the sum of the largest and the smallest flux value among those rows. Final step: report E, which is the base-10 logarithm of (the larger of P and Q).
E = 1.40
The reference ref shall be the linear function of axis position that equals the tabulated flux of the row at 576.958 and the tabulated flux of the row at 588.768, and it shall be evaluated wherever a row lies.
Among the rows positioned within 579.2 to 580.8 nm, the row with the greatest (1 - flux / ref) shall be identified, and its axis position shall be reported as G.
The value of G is 579.354 nm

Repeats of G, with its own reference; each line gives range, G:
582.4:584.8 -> 583.907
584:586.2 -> 585.253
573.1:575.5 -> 573.250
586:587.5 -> 587.143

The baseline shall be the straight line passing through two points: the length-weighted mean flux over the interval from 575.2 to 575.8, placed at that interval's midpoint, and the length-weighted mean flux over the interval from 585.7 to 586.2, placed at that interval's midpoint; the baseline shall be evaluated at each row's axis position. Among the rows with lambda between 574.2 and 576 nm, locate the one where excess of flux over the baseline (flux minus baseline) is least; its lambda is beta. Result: 575.896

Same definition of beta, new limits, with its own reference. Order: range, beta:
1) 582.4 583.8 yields 583.370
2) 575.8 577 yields 576.692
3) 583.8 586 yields 585.253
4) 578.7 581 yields 579.354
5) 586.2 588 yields 587.143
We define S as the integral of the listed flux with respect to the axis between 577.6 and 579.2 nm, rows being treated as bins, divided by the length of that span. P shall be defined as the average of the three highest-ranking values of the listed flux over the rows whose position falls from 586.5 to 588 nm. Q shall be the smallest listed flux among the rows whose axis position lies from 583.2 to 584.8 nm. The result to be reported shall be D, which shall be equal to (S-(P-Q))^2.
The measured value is 488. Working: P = 26.0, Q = 23.5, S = 24.6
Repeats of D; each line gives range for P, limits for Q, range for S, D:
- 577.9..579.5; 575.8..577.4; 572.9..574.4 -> 519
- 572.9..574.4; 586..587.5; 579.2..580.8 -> 578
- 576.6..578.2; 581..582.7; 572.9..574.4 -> 550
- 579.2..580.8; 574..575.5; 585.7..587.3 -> 440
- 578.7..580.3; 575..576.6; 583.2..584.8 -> 545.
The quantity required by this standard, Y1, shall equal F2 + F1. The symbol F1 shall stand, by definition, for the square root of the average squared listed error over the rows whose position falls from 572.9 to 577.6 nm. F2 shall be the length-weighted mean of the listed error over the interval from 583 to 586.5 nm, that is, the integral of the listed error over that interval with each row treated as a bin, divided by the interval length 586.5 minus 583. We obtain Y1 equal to 2.31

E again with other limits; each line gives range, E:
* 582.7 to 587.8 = 1.41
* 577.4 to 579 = 1.39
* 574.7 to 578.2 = 1.40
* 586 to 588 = 1.40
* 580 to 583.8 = 1.43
